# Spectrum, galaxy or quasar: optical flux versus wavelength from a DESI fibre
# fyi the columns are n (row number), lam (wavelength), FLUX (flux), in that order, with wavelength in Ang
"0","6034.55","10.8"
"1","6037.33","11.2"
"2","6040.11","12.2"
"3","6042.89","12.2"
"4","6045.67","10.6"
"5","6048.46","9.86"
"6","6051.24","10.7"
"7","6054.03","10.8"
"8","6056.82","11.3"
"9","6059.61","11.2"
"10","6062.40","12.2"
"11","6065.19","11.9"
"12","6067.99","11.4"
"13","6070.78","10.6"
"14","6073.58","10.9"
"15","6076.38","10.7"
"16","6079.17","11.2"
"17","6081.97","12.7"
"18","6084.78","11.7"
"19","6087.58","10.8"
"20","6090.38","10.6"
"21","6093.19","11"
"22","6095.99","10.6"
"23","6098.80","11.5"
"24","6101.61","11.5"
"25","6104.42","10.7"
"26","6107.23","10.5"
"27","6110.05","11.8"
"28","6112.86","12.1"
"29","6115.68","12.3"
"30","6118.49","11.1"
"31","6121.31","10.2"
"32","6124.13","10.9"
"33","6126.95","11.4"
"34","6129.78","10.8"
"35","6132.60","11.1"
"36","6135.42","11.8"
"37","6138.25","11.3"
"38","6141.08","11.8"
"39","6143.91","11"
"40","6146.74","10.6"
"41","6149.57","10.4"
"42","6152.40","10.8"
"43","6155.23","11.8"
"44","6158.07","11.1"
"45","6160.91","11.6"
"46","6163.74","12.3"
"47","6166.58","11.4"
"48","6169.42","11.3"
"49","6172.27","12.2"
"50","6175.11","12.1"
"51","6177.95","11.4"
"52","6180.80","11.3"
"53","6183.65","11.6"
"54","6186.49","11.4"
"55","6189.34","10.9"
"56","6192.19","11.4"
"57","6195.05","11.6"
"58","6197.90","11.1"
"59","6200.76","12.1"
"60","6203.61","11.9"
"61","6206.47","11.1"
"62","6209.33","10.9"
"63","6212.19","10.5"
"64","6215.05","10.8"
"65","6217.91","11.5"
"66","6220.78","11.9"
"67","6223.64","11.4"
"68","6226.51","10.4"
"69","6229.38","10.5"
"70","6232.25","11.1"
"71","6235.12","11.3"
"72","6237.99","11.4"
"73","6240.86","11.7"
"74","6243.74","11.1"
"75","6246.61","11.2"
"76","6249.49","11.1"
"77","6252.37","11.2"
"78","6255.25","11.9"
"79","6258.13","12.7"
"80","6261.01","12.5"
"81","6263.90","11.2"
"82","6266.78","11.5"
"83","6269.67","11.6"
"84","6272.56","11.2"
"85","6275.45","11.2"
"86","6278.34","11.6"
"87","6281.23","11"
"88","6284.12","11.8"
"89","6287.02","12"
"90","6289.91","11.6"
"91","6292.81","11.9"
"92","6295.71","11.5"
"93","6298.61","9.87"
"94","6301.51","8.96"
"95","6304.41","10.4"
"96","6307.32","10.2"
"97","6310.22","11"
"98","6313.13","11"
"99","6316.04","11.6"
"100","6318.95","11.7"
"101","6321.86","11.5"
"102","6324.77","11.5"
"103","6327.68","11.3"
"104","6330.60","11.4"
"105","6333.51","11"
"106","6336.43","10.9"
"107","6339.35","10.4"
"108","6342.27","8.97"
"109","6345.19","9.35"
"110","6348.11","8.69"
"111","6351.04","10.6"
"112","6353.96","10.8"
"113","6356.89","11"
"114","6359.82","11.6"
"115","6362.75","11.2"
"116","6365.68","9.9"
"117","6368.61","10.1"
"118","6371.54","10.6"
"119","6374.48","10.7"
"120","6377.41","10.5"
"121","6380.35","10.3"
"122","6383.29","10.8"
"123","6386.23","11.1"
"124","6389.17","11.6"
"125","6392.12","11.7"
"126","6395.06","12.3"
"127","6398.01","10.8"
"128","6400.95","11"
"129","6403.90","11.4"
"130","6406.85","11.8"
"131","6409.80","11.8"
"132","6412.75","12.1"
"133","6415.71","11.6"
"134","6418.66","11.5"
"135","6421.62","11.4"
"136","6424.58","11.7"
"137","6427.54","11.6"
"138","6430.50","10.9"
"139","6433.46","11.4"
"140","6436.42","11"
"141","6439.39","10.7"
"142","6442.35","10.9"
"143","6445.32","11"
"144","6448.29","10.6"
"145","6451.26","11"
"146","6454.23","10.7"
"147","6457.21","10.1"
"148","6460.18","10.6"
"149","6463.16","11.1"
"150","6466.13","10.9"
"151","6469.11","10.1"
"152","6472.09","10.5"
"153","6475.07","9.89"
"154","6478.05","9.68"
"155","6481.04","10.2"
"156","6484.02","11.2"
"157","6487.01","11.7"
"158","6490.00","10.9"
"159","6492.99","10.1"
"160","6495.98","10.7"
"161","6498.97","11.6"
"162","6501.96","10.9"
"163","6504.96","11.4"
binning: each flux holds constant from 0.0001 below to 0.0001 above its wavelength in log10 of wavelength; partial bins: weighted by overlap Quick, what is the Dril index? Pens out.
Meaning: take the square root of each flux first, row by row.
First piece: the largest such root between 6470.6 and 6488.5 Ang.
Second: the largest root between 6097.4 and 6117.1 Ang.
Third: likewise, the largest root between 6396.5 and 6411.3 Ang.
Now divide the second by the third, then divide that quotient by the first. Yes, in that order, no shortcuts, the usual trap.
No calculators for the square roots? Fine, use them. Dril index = 0.298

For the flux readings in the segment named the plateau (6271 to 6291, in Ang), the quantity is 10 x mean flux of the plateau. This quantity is 115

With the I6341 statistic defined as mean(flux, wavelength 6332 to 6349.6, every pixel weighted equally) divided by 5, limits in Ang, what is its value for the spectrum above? 1.98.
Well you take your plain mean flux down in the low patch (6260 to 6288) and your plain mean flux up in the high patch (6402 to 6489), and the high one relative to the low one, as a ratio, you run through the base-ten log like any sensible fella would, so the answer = -0.021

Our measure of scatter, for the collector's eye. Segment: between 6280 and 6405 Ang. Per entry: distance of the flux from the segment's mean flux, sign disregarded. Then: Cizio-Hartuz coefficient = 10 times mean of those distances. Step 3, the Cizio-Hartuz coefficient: 6.4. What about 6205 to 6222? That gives 3.9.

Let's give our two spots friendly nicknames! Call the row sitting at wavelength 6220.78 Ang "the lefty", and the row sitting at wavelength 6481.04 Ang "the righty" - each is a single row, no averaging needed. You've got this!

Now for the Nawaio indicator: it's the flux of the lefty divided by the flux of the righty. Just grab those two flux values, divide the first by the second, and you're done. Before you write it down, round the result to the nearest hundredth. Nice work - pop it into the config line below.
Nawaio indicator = 1.17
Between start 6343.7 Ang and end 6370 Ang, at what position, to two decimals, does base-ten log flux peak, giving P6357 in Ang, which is 6359.82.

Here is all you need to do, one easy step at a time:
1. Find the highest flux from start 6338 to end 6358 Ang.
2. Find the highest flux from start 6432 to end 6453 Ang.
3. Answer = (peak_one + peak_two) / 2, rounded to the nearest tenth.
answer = 11.2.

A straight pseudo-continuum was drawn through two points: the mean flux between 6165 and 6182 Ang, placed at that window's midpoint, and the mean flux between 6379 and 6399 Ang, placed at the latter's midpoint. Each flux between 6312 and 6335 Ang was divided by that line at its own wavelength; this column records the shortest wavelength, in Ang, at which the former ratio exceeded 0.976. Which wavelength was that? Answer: 6316.04 Ang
